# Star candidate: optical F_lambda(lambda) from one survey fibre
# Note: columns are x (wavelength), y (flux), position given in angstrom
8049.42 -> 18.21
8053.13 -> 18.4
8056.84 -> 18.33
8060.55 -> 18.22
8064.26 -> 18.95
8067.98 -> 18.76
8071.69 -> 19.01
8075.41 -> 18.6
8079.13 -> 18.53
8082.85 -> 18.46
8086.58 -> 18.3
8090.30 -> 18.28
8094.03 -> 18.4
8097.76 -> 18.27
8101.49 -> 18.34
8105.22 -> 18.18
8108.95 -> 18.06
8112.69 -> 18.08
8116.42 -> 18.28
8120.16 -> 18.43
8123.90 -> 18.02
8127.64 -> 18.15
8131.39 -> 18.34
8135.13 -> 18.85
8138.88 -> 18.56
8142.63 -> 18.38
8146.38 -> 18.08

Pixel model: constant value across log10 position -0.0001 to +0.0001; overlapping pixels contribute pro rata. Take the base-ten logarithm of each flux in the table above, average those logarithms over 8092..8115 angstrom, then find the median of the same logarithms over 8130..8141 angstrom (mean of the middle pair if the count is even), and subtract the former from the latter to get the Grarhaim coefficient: 0.008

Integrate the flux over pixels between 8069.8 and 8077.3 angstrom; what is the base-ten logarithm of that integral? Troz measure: 2.15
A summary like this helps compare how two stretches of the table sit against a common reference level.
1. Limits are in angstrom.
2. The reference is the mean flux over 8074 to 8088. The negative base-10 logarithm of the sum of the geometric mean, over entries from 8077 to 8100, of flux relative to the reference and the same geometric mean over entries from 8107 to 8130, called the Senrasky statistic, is -0.296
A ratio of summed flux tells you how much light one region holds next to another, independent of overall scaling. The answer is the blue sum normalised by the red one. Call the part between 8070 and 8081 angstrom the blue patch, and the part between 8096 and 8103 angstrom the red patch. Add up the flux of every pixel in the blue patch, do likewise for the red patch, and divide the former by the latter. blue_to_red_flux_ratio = 1.53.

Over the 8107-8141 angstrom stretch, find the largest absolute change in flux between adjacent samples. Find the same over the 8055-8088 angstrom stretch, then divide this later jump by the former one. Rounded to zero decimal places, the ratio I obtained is 1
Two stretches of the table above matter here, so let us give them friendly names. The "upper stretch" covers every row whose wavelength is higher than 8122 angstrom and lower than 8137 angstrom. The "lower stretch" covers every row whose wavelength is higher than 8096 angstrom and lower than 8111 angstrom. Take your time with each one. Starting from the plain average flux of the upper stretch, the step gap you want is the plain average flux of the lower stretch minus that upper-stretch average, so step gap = -0.13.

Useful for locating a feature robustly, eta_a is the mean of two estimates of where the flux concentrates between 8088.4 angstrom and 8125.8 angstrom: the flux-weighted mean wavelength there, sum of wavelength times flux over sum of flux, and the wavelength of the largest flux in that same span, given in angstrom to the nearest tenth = 8113.6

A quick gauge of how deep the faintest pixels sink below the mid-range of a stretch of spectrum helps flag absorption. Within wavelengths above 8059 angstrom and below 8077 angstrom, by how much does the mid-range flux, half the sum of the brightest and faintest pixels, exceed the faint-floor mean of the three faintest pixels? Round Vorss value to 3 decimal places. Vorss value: 0.088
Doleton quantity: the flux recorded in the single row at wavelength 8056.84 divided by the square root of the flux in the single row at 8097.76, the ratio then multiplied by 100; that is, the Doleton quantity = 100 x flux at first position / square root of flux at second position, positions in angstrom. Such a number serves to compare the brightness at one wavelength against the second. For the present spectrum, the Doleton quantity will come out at 429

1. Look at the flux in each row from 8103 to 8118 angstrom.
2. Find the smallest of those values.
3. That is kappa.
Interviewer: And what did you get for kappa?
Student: 18.06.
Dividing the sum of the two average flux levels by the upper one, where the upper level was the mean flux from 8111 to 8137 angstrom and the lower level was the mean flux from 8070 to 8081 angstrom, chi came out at 2.02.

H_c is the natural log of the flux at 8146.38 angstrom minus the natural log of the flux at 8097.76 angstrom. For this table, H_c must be -0.010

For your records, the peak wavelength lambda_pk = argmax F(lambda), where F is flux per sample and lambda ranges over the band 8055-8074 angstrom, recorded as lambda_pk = 8071.69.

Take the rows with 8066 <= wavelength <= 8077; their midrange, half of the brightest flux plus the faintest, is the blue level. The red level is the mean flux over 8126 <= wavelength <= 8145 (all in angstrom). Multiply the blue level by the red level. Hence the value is 347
